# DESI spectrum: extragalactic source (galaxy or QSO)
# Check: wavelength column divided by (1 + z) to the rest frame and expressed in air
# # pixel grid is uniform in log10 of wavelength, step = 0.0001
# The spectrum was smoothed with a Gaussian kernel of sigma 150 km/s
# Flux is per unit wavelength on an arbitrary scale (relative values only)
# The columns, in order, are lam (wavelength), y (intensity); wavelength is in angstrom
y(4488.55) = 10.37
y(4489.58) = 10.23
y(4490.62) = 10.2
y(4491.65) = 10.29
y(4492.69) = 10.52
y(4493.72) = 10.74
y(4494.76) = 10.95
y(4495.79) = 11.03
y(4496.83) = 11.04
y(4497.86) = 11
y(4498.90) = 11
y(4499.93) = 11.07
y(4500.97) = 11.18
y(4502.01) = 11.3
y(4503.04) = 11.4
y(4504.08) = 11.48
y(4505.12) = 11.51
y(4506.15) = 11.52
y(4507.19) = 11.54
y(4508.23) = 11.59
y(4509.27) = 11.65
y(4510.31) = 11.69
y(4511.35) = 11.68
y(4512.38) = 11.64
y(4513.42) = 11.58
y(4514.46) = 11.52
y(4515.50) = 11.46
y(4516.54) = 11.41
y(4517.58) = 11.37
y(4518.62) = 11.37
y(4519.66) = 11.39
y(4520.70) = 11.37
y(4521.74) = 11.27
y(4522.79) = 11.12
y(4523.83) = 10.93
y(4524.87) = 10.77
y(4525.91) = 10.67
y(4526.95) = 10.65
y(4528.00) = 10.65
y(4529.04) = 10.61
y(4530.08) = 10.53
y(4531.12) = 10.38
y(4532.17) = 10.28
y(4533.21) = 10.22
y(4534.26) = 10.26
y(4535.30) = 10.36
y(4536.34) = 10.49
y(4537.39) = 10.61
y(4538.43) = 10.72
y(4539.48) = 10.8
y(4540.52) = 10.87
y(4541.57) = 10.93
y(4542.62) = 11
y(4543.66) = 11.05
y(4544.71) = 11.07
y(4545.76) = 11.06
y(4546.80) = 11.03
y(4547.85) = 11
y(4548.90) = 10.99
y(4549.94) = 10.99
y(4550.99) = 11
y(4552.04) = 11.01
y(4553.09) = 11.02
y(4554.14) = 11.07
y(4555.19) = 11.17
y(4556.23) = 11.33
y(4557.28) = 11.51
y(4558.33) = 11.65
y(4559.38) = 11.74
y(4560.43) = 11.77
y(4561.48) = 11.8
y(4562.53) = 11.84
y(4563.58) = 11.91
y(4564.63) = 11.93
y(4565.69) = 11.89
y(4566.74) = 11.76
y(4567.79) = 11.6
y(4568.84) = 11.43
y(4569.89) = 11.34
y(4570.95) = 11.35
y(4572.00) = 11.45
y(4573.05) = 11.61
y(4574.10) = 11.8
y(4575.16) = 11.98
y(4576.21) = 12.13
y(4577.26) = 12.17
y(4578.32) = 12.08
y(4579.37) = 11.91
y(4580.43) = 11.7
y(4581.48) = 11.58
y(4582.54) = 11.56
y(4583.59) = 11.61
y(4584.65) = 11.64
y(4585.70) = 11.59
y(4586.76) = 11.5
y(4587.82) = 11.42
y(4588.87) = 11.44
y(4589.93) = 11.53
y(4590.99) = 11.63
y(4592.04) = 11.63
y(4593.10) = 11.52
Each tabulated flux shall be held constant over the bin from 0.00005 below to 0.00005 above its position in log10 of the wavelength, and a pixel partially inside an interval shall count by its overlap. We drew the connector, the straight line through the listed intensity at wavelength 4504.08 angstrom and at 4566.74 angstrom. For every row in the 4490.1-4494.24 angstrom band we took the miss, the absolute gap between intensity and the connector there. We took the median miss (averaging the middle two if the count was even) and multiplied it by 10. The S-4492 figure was 10.2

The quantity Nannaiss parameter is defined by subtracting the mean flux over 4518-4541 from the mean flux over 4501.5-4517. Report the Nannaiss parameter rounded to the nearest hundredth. 0.79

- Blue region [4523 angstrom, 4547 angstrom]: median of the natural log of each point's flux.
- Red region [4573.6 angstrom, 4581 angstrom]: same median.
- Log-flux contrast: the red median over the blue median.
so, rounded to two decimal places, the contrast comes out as 1.05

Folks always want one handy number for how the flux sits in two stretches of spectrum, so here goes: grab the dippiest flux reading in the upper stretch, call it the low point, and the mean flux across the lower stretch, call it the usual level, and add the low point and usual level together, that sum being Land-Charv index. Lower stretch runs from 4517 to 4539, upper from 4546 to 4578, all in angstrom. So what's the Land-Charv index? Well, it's 21.8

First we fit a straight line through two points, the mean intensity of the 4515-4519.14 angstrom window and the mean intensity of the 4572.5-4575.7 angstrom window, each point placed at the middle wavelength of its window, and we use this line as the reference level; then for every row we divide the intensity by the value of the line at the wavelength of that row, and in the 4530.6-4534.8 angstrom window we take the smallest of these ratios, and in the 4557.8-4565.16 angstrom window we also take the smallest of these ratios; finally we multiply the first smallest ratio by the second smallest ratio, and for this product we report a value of 0.88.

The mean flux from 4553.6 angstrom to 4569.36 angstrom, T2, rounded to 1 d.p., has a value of 11.6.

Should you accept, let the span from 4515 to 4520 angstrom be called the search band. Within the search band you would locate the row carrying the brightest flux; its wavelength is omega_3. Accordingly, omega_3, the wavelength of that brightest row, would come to 4515.50 angstrom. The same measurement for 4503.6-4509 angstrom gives 4508.23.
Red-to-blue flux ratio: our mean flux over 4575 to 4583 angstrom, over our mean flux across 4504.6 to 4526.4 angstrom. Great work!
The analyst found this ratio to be 1.04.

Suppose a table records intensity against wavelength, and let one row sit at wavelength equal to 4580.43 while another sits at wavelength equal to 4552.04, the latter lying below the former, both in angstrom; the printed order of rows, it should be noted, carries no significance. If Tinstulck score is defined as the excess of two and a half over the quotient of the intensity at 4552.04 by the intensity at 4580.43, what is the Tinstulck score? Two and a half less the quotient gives 1.56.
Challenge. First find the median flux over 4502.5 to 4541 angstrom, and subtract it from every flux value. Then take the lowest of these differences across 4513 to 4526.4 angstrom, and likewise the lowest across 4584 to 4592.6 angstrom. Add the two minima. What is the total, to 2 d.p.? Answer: -0.45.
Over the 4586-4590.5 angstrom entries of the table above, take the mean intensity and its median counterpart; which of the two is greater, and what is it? 11.5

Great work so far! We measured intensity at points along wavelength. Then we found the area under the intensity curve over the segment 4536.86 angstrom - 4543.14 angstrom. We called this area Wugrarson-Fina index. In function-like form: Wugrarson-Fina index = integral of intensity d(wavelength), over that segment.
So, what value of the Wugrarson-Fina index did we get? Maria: 67.9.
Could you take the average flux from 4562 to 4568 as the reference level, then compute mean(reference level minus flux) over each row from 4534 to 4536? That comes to 1.5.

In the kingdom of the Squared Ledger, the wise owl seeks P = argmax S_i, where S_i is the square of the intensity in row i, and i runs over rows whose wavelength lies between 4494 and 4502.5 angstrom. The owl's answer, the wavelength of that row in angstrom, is 4502.01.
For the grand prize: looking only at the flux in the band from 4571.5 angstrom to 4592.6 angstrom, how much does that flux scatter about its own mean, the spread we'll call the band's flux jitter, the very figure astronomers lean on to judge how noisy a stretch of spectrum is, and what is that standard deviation 0.23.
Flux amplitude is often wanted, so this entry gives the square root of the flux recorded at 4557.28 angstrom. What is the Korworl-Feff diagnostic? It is 3.39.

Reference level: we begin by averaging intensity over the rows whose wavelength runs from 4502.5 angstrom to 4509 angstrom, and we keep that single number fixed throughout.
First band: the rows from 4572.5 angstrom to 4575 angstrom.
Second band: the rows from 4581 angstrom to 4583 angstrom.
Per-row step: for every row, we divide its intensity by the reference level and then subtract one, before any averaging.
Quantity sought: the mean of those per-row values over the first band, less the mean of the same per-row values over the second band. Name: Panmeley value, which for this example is 0.01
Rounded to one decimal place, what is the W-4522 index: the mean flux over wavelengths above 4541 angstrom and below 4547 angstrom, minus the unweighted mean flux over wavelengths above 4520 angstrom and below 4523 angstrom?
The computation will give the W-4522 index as -0.2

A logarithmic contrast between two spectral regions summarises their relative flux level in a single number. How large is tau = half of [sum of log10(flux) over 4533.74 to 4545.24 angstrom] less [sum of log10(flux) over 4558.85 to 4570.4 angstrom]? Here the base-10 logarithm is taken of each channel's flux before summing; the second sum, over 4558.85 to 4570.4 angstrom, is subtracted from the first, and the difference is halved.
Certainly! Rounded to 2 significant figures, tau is -0.21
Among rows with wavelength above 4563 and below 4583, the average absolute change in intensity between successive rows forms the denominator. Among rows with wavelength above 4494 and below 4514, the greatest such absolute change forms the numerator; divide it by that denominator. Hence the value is 1.1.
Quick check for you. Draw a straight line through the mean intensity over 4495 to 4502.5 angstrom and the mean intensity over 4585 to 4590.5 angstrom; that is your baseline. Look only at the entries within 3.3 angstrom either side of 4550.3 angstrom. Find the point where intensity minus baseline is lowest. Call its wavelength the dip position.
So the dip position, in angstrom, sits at 4549.94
